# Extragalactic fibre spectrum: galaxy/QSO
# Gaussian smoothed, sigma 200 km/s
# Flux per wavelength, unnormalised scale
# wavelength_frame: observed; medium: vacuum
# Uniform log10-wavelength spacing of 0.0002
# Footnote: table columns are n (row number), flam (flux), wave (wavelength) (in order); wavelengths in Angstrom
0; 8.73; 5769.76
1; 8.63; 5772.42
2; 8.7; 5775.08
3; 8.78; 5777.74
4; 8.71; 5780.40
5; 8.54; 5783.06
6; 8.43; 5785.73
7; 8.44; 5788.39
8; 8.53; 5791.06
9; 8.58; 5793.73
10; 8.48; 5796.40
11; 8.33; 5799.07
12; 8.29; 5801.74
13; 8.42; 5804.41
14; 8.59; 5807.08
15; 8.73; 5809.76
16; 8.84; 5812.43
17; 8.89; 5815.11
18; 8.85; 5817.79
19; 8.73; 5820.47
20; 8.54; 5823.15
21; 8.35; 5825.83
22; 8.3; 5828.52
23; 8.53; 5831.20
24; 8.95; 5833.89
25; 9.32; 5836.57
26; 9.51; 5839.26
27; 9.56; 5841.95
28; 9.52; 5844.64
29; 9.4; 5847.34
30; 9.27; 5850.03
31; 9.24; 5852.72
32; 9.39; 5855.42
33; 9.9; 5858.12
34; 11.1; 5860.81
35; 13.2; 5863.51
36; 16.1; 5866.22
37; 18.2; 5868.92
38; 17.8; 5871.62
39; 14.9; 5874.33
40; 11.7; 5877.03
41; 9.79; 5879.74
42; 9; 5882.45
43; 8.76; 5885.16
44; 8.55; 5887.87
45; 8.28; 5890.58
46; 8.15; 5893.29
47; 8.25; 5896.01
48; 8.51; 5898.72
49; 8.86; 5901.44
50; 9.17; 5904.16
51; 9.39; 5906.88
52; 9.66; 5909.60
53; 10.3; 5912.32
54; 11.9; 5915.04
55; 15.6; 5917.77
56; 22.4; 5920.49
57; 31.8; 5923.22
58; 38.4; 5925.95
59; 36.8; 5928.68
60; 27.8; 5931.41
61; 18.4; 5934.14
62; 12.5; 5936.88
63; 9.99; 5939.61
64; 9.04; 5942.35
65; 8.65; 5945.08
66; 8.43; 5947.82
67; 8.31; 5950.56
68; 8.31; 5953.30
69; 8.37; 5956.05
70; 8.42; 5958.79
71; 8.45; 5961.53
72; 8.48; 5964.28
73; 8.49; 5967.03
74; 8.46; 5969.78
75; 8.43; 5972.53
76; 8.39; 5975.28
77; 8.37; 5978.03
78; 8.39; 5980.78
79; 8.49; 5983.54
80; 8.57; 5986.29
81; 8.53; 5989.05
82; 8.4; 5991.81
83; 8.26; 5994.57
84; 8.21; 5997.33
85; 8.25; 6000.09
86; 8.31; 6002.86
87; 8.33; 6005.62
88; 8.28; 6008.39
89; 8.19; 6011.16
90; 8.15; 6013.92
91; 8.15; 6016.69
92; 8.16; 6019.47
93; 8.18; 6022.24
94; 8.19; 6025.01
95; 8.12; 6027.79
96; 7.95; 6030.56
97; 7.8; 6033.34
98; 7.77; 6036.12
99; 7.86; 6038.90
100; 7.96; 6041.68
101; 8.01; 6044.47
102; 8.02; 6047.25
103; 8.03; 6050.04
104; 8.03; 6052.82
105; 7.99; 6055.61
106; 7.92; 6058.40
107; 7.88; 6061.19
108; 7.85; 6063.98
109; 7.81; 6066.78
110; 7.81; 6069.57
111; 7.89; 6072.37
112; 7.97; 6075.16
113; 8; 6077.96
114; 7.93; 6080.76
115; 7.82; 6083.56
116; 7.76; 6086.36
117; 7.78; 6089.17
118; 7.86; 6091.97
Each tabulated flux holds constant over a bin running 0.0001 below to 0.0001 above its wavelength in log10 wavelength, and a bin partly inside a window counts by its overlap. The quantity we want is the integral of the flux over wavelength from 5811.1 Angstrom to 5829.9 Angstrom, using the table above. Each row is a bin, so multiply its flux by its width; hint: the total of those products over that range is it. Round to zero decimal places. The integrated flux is 162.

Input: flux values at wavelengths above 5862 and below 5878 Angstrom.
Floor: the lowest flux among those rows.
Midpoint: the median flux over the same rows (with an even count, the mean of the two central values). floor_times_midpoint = 181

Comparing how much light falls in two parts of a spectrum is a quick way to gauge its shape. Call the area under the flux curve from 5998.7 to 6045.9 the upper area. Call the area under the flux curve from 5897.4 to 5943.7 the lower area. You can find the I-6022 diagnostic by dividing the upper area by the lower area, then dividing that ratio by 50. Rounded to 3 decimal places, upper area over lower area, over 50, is 0.010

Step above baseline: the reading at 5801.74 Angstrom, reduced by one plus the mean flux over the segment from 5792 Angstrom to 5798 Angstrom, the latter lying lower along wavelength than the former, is -1.2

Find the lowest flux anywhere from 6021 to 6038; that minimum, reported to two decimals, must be 7.77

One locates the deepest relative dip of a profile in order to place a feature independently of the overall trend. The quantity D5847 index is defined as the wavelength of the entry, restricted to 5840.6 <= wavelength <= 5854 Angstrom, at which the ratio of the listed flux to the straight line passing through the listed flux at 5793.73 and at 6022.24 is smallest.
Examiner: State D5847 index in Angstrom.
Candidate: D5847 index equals 5852.72 Angstrom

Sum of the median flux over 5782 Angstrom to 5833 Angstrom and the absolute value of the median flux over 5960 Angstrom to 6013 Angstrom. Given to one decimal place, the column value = 16.9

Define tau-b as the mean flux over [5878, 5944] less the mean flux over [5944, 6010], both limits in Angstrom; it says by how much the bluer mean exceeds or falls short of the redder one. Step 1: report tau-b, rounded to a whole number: 6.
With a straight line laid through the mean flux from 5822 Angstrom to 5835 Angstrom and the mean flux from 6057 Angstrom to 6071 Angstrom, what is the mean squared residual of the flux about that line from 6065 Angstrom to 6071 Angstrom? 0.001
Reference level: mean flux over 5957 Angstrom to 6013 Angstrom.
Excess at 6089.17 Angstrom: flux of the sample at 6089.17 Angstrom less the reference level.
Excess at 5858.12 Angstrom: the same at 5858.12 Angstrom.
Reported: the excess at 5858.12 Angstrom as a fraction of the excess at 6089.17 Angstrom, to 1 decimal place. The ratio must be -2.5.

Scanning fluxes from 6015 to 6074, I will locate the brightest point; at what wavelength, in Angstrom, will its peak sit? 6025.01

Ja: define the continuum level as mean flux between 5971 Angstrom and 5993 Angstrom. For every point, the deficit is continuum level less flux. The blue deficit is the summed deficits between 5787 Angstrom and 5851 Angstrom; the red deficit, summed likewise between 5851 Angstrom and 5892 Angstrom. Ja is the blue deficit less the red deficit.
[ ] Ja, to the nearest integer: 41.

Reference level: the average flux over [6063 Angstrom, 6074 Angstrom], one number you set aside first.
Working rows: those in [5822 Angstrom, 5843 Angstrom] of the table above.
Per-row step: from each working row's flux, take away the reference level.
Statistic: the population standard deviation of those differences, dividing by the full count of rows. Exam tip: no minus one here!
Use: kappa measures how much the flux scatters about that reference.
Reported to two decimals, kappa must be 0.49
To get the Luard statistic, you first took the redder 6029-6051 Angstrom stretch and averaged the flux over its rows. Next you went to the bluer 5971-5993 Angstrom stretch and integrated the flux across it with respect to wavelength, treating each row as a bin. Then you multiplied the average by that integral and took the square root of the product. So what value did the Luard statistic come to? 38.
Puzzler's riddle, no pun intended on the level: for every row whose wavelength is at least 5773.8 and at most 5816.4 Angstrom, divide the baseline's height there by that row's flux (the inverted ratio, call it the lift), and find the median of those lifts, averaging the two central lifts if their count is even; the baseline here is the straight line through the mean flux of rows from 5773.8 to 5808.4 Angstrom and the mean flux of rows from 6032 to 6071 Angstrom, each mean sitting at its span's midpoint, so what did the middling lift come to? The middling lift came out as 0.996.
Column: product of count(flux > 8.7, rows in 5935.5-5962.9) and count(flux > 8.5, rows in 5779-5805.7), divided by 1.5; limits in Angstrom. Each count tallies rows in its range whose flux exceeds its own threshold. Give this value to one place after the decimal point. 8.0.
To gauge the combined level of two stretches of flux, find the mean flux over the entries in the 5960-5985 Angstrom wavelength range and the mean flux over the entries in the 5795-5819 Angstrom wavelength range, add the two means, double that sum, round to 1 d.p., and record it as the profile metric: 34.1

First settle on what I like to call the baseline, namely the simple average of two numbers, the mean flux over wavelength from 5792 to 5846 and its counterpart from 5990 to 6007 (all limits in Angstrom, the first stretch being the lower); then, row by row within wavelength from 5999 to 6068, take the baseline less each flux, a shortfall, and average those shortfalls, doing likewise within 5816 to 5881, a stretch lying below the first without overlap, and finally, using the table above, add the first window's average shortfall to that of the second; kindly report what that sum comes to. -1.7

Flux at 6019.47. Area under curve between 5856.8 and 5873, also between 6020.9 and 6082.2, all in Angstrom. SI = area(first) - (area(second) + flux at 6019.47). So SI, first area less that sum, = -263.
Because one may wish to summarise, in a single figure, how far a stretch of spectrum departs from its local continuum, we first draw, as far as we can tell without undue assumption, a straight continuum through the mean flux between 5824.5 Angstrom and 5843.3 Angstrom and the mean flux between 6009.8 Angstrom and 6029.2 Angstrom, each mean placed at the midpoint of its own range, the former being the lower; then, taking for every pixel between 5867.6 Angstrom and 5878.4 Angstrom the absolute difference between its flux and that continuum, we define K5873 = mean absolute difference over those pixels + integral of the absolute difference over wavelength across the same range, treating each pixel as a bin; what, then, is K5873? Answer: 81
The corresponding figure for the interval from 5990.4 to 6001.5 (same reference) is 1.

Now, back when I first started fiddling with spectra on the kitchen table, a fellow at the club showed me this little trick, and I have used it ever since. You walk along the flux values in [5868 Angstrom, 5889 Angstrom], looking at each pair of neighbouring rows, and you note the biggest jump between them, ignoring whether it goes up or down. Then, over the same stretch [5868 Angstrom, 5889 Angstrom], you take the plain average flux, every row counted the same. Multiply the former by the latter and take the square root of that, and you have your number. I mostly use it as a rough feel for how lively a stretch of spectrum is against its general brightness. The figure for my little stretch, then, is 6.3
